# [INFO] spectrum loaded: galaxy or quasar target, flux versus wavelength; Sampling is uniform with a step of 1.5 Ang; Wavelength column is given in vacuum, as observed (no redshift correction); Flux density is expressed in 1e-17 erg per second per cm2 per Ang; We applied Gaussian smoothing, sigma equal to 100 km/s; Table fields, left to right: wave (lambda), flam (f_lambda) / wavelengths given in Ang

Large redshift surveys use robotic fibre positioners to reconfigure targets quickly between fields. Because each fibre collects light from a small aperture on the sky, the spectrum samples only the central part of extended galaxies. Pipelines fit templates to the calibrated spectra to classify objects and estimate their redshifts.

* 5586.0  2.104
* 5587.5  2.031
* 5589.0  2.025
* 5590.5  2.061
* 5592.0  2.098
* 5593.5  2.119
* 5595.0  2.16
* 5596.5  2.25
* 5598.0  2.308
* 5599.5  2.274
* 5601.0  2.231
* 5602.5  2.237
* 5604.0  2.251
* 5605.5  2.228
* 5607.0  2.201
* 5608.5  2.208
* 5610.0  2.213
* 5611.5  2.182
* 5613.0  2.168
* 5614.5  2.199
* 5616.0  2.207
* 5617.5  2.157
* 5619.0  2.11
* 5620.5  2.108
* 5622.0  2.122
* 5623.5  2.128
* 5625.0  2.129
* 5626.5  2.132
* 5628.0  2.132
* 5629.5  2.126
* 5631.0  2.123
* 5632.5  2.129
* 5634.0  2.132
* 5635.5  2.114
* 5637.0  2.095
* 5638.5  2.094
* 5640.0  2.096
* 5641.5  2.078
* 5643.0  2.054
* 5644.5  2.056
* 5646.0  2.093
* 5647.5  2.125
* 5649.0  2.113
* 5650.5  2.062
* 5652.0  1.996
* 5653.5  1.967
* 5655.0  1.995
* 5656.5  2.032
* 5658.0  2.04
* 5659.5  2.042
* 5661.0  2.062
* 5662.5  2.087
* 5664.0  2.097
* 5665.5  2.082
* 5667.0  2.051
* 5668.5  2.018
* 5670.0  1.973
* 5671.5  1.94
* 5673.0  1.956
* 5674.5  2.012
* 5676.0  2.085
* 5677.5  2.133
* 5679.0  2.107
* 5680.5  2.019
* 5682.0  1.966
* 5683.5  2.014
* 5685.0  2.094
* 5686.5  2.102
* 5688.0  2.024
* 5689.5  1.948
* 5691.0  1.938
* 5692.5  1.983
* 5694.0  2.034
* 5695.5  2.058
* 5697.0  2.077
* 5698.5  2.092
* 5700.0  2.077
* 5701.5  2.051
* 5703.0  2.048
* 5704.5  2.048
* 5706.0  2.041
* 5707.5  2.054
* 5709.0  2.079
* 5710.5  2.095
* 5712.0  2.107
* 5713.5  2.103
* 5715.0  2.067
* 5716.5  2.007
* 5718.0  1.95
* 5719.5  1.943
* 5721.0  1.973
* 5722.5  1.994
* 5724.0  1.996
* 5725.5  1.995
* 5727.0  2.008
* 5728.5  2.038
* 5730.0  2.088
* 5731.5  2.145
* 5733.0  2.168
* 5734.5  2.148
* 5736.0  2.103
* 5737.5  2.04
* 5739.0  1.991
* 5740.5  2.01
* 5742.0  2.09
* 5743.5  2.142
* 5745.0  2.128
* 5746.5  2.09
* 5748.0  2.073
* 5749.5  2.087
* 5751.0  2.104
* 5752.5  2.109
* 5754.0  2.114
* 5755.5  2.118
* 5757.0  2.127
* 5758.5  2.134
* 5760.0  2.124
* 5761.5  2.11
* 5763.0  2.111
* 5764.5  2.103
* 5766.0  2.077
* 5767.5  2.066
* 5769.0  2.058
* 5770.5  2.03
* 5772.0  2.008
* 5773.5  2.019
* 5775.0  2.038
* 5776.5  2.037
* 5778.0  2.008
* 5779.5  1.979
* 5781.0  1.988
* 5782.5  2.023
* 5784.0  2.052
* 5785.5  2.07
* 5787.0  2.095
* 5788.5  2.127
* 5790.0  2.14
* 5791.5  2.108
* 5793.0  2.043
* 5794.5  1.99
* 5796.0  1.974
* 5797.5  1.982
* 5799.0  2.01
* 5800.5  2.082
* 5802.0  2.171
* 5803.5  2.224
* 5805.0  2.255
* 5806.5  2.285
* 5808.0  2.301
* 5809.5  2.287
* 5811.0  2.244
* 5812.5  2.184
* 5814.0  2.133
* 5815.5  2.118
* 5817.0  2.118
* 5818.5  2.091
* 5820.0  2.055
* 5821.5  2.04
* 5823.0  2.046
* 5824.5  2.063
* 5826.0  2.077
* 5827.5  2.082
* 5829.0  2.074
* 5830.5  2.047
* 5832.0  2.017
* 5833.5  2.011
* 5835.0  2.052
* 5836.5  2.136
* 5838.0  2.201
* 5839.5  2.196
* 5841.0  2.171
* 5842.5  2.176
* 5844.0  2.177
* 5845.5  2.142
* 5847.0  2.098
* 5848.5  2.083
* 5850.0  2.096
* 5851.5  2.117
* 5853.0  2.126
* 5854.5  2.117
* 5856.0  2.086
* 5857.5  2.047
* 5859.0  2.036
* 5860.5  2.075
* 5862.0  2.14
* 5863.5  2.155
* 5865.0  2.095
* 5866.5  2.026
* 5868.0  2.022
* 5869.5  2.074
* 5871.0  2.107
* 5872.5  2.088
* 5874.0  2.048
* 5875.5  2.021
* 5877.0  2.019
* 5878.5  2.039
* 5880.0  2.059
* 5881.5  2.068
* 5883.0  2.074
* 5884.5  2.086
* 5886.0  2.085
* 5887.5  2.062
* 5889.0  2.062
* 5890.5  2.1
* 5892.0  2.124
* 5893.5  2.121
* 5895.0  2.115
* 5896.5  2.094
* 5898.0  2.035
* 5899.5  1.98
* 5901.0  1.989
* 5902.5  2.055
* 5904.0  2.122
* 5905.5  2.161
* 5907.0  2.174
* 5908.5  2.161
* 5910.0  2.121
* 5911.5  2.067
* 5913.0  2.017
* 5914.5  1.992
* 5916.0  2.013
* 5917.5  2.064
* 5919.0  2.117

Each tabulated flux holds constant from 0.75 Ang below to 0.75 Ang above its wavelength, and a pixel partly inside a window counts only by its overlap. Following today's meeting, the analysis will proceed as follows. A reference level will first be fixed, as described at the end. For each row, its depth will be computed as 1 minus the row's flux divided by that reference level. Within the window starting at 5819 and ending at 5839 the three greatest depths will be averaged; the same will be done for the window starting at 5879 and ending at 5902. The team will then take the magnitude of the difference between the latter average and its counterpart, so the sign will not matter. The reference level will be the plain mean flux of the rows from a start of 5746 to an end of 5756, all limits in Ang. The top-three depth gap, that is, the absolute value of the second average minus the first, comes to 0.010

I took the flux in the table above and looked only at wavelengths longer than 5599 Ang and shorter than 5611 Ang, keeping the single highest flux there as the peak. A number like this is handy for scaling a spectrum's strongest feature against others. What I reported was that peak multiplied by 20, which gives 45.5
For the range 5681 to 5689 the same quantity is 42.0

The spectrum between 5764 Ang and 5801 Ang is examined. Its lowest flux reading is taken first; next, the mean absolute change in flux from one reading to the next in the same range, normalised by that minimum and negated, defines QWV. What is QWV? -0.013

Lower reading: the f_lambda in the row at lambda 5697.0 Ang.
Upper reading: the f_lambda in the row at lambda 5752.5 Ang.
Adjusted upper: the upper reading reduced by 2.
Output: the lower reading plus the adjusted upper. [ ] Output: 2.19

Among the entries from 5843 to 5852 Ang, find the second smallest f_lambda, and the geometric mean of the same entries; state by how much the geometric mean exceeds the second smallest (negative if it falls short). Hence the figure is 0.023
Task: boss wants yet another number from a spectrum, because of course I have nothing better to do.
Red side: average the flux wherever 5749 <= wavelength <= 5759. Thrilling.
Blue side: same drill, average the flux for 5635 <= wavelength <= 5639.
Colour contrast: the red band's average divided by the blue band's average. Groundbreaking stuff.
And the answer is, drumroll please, 1.006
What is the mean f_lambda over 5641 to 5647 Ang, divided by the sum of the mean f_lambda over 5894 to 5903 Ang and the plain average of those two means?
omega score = 0.505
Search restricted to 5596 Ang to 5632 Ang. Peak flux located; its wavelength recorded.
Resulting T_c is 5598.0 Ang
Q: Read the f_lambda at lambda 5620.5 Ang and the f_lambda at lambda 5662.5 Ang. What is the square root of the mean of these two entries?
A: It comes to 1.45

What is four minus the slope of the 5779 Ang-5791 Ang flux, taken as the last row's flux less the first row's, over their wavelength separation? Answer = 3.98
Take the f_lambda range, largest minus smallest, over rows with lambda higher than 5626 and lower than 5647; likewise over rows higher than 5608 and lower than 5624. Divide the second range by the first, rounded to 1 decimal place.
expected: 1.3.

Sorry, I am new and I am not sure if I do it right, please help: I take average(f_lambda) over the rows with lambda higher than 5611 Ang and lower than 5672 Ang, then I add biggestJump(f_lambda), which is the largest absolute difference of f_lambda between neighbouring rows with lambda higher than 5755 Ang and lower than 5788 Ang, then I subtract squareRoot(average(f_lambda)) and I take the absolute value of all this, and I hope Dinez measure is 0.679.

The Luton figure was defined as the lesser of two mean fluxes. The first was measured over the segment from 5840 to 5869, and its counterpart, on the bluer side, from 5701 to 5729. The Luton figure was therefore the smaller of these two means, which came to 2.031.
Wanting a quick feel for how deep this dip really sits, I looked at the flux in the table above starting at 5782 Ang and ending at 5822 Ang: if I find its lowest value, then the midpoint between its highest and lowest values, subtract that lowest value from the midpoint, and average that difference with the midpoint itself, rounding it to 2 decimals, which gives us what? 1.15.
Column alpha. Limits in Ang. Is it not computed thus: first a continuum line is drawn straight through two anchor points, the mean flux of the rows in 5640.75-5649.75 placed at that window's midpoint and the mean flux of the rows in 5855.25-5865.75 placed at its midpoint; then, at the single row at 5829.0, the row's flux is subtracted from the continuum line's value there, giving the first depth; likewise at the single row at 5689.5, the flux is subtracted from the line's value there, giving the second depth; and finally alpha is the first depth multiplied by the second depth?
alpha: 0.002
